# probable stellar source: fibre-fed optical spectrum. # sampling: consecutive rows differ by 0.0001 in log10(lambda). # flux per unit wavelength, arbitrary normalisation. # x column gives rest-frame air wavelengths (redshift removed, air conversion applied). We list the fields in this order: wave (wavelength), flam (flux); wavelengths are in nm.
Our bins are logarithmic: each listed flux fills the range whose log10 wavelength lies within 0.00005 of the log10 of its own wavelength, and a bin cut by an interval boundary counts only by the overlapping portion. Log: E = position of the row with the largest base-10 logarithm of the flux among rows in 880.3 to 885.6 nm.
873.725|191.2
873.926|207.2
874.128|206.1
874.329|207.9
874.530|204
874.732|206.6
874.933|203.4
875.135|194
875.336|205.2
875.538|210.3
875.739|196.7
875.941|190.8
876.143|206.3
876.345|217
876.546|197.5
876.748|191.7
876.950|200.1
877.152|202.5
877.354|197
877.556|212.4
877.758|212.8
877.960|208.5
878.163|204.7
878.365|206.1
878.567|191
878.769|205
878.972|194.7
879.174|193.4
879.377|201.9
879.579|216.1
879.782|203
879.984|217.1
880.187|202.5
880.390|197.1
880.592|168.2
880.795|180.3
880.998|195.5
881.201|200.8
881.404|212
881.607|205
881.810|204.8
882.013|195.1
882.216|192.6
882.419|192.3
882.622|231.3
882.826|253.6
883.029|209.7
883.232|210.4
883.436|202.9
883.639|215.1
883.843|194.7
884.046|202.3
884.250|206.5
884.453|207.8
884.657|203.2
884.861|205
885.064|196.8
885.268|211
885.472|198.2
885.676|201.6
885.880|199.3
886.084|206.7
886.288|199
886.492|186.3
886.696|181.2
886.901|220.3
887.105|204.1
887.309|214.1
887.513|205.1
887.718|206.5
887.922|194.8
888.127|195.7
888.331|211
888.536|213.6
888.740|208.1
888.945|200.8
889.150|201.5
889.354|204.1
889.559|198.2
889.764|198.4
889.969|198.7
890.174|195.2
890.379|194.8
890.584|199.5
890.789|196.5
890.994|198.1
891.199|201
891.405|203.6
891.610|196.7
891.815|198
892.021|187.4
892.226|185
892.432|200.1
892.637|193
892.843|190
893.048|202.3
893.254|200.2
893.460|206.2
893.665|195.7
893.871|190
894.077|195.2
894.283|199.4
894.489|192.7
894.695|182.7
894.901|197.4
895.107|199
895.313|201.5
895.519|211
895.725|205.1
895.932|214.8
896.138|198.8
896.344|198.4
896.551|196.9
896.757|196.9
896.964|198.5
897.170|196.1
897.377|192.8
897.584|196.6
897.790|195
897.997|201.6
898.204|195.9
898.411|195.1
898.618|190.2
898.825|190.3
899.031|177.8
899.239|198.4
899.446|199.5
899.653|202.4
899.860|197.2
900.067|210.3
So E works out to 882.826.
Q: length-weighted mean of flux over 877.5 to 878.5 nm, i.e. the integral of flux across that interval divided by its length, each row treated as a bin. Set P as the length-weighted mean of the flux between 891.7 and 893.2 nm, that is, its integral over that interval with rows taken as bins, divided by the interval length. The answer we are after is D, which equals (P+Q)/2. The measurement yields 201.0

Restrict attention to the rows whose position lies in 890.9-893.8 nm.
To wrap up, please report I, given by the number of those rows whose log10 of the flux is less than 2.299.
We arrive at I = 8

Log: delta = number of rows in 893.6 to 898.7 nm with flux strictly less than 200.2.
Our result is 20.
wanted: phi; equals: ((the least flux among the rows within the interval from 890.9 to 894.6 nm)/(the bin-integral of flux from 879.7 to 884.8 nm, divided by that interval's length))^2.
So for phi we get 0.821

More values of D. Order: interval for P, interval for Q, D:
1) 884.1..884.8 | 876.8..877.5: 202.7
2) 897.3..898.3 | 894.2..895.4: 195.9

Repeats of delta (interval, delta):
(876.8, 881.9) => 9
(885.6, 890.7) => 12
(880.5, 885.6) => 9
